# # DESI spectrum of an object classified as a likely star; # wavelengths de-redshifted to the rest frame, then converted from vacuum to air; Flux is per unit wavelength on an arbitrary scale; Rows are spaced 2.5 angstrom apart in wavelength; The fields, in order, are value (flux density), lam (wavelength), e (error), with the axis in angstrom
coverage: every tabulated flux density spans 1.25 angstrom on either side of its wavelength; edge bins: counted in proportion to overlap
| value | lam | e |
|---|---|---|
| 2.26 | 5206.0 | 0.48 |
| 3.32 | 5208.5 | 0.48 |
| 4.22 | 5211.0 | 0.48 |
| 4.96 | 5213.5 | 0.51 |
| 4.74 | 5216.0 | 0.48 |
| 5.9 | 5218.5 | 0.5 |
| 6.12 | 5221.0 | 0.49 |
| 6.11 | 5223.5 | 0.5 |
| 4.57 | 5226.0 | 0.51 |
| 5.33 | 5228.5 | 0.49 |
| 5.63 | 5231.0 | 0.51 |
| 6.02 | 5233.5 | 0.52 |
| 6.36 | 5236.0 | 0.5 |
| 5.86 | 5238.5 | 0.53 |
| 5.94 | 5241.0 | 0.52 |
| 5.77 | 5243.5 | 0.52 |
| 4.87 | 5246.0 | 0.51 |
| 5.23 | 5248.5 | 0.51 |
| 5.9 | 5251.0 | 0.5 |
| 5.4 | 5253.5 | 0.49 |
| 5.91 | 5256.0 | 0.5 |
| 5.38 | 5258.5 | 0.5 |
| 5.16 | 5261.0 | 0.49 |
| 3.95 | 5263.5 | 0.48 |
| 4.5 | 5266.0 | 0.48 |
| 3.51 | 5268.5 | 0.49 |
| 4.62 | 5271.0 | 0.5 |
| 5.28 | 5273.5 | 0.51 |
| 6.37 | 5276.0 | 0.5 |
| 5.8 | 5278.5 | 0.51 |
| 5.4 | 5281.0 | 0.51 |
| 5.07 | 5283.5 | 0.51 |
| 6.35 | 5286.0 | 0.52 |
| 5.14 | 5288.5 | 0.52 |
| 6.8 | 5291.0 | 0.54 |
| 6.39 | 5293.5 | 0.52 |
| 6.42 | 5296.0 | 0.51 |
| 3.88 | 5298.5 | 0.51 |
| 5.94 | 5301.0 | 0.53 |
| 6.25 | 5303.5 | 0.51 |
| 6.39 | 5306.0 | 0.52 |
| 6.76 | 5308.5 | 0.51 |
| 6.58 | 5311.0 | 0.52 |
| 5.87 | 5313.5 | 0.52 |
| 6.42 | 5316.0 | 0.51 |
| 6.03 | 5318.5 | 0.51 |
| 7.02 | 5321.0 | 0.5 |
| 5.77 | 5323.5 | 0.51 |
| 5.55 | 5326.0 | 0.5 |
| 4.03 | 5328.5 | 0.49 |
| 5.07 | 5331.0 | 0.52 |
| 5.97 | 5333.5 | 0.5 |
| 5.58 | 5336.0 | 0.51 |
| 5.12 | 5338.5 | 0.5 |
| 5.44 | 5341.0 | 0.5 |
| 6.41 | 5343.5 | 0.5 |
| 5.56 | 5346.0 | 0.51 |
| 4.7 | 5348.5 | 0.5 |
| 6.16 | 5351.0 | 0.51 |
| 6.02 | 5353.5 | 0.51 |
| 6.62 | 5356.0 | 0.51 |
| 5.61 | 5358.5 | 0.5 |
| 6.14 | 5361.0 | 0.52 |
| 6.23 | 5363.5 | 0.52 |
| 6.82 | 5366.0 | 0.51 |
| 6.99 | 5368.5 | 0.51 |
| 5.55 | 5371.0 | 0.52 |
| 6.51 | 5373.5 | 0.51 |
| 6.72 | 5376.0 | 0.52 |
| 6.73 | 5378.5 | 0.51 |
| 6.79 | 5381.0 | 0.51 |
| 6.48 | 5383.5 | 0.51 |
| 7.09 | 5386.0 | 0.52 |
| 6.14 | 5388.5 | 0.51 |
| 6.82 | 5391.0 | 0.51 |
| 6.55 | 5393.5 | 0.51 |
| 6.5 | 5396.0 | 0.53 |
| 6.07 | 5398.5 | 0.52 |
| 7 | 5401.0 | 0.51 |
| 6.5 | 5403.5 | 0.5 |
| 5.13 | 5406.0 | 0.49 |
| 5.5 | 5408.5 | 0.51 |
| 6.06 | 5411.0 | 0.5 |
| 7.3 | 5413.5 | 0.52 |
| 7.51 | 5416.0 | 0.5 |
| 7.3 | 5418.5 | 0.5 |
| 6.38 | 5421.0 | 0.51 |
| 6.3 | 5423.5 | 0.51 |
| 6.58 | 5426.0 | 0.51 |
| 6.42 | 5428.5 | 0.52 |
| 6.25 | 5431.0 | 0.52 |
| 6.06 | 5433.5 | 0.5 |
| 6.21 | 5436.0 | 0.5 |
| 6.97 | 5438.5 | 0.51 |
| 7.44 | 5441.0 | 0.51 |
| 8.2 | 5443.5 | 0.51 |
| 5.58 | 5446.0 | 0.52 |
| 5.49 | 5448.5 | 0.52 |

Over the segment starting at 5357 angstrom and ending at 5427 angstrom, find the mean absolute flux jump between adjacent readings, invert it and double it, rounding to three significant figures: 3.85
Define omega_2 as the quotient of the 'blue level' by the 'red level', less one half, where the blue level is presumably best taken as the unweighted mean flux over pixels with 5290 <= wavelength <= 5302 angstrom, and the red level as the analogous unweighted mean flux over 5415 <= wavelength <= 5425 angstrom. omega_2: 0.36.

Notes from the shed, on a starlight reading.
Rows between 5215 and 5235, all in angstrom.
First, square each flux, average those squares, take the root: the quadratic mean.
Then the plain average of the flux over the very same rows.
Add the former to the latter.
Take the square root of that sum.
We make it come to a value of 3.34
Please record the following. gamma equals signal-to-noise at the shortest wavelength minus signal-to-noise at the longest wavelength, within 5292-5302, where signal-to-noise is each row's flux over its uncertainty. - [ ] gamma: 1.1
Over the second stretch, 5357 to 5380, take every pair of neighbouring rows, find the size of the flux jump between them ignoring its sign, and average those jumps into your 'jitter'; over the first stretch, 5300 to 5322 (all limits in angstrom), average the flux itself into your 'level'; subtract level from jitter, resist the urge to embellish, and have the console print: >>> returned -5.9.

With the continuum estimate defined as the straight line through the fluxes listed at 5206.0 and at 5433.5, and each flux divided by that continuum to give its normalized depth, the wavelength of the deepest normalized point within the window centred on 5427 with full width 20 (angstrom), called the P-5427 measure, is 5433.5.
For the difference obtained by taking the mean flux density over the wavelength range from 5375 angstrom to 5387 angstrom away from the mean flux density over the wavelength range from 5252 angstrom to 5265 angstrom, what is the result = -1.6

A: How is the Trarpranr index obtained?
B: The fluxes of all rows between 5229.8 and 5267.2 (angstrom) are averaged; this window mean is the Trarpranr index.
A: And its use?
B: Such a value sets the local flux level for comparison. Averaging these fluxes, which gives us 5.5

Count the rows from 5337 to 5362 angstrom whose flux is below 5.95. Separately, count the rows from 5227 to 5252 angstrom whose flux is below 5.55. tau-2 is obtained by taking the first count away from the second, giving -2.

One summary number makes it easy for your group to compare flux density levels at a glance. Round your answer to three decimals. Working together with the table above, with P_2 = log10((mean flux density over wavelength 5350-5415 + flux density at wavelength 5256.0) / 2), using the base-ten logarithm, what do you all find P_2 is 0.789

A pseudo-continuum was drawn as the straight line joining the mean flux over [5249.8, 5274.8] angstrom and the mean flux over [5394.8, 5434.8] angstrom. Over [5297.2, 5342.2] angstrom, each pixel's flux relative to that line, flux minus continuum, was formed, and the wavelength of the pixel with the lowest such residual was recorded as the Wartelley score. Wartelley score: 5328.5 angstrom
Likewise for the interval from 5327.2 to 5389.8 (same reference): 5328.5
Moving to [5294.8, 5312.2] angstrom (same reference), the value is 5298.5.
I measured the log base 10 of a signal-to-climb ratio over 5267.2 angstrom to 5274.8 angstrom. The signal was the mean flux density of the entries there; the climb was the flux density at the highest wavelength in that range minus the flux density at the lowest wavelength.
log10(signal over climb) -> 0.40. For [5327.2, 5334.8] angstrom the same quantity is 0.41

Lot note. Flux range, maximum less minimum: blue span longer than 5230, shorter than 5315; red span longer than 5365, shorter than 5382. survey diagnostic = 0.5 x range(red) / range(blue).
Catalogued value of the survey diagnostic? 0.2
